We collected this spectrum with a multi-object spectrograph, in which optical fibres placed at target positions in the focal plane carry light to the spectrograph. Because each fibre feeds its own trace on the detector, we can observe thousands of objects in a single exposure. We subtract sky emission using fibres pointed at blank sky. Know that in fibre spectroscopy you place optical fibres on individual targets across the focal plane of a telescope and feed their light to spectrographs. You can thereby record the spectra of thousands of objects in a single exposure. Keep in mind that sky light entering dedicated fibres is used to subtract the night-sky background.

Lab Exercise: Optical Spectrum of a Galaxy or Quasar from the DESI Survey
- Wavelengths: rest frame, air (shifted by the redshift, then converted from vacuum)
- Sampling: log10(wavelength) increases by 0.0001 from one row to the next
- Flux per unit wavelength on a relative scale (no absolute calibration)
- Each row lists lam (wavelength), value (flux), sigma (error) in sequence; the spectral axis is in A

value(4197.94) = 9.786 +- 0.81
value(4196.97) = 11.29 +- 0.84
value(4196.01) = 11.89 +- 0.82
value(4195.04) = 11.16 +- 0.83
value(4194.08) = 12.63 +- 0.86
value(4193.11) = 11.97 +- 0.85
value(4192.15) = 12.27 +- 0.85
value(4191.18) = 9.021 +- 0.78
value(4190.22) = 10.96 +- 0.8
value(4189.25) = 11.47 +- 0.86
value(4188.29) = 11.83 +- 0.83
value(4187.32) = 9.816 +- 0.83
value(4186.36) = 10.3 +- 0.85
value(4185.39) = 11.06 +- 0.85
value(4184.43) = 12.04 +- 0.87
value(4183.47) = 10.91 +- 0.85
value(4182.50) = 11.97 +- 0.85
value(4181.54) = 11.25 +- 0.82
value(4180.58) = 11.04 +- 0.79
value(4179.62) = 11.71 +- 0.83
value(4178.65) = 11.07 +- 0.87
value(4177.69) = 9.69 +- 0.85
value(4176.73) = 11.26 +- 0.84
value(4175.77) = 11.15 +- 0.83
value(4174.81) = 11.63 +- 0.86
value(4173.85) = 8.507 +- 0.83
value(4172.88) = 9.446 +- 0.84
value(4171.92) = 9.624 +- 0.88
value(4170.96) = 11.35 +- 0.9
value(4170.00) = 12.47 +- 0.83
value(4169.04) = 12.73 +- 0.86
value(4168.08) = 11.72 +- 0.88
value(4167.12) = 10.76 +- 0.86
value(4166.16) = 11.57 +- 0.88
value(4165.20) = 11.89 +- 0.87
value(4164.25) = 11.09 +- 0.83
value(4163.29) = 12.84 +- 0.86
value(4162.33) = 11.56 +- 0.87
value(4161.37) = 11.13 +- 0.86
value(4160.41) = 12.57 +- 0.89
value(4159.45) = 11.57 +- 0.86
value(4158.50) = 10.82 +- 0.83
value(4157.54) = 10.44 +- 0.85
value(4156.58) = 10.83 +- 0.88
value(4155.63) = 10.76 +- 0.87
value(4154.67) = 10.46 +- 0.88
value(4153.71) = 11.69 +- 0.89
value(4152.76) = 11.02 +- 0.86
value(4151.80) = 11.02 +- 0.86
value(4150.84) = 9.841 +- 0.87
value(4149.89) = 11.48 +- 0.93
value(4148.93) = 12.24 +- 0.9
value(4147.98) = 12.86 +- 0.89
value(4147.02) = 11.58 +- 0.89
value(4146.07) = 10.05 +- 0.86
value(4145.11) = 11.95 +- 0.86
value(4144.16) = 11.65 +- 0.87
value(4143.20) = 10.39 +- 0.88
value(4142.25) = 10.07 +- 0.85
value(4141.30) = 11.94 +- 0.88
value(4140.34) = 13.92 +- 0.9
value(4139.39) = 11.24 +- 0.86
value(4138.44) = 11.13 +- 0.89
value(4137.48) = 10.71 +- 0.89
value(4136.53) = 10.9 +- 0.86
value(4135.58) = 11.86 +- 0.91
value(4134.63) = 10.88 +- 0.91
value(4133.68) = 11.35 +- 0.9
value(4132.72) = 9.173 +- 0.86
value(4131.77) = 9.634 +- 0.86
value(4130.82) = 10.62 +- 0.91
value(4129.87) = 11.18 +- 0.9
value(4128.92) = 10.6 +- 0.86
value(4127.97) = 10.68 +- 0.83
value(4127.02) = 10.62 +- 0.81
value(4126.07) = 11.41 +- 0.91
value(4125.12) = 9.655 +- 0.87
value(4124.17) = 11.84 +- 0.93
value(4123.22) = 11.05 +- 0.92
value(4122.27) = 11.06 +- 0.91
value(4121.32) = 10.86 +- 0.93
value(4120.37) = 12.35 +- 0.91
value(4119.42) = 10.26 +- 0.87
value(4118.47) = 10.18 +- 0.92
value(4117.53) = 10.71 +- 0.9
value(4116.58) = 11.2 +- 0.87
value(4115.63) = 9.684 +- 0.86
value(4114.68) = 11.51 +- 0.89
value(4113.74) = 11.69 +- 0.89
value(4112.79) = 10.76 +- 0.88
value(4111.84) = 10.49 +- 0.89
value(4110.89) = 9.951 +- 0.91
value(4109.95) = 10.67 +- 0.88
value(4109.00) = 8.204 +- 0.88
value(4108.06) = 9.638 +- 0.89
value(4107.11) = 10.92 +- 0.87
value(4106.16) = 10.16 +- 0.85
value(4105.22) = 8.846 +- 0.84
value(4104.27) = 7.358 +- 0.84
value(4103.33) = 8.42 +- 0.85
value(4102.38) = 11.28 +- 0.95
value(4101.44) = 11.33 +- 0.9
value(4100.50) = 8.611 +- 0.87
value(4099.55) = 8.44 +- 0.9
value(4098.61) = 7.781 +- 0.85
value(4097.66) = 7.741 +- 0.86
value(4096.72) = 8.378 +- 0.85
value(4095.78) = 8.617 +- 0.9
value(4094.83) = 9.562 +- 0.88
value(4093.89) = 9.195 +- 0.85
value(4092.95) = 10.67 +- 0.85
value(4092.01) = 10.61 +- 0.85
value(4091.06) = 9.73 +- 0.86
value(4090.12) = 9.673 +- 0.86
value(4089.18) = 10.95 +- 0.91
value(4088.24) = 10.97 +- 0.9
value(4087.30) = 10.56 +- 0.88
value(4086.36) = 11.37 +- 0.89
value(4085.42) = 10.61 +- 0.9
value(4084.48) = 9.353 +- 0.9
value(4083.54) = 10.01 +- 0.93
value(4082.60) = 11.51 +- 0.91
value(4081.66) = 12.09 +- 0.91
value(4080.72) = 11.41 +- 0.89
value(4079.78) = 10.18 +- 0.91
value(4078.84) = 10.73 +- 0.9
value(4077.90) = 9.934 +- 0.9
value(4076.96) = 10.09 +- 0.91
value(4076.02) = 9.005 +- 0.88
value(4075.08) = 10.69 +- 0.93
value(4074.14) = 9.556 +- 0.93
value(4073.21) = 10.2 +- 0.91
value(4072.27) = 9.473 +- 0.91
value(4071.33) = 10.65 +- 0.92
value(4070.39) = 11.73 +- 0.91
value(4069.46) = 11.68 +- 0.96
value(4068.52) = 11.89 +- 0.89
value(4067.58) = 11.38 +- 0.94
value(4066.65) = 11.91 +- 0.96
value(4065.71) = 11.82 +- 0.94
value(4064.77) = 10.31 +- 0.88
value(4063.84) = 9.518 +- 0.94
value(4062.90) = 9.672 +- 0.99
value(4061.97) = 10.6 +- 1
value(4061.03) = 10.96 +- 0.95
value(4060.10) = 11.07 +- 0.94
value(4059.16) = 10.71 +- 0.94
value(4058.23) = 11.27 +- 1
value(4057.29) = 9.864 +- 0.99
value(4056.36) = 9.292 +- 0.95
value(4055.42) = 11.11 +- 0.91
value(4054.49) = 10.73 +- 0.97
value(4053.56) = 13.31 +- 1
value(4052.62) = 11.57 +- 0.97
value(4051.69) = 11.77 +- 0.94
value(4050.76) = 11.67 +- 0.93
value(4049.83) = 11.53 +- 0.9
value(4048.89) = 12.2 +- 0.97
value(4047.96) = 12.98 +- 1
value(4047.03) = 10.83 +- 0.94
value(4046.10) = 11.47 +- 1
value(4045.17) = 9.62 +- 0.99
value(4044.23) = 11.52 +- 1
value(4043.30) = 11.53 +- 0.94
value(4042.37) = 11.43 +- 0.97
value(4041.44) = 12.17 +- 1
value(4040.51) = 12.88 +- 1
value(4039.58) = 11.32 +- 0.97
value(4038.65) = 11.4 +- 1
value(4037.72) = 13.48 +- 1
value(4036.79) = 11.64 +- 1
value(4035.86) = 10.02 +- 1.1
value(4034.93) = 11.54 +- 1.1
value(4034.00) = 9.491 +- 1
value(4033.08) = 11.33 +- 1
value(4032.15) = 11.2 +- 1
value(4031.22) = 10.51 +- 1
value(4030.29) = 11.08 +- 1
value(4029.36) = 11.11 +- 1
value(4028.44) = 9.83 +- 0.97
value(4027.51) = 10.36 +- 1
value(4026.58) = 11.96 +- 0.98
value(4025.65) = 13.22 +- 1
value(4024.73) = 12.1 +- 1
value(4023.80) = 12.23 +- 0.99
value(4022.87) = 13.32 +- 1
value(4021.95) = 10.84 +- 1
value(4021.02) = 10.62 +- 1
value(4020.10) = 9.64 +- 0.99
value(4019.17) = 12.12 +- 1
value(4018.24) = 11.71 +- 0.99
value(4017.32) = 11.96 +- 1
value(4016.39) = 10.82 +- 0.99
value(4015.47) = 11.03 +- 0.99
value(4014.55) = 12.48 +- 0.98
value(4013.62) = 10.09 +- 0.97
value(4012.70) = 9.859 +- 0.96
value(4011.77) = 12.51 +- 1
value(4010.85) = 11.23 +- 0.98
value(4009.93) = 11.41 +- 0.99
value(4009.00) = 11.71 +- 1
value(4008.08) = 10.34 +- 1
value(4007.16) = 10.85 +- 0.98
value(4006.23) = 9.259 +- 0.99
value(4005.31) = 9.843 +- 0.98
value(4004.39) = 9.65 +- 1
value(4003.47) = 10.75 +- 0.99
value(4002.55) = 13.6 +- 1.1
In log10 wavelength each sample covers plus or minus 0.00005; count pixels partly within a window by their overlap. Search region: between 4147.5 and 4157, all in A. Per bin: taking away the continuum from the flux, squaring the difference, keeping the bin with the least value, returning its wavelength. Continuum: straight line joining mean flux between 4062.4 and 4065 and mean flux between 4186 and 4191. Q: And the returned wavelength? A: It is 4154.67 A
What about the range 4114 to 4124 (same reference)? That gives 4119.42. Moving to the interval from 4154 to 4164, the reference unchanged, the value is 4154.67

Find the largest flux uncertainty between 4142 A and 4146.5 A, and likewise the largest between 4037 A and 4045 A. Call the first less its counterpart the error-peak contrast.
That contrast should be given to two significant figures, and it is -0.12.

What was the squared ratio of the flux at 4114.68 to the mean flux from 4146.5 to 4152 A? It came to 1.0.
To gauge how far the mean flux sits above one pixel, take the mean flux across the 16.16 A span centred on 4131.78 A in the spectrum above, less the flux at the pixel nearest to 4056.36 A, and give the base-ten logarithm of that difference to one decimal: 0.2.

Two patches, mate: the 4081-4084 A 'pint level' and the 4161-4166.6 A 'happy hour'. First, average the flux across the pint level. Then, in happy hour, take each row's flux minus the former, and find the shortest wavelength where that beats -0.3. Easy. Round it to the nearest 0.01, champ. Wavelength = 4161.37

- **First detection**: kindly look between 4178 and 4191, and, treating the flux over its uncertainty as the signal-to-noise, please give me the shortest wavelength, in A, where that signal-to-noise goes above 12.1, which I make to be 4178.65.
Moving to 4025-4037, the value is 4025.65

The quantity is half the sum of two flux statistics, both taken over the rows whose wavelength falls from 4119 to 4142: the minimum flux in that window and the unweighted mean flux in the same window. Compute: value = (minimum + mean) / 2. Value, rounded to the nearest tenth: 10.1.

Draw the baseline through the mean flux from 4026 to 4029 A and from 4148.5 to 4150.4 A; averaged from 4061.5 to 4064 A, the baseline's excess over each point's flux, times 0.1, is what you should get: 0.11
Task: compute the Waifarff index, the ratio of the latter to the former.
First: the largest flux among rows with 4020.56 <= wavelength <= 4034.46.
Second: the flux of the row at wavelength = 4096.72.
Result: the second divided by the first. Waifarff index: 0.63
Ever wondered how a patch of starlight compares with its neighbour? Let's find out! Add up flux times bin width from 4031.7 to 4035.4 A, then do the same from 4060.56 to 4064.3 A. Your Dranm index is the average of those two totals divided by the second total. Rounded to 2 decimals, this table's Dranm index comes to 1.03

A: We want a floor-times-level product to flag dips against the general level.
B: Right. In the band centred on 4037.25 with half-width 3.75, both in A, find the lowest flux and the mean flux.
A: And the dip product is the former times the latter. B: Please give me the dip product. 109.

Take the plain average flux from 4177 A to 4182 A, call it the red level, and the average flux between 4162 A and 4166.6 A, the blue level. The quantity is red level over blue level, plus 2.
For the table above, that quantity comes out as 2.93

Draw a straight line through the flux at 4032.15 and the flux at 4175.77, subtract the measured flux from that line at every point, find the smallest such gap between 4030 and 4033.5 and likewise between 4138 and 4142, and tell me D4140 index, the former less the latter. 2.6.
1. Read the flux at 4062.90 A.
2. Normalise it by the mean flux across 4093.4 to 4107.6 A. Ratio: 1.06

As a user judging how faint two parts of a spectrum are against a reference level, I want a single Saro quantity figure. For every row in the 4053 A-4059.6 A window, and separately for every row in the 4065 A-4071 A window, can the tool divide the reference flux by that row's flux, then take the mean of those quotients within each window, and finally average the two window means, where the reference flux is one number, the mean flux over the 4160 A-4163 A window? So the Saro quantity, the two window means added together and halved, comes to 1.05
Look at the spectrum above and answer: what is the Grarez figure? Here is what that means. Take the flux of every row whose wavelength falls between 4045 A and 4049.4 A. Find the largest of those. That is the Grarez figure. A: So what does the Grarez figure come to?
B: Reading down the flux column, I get 12.98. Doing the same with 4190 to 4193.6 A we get 12.27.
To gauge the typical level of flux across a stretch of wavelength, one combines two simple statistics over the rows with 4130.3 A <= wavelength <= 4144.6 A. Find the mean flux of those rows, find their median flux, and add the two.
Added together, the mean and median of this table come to 21.9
